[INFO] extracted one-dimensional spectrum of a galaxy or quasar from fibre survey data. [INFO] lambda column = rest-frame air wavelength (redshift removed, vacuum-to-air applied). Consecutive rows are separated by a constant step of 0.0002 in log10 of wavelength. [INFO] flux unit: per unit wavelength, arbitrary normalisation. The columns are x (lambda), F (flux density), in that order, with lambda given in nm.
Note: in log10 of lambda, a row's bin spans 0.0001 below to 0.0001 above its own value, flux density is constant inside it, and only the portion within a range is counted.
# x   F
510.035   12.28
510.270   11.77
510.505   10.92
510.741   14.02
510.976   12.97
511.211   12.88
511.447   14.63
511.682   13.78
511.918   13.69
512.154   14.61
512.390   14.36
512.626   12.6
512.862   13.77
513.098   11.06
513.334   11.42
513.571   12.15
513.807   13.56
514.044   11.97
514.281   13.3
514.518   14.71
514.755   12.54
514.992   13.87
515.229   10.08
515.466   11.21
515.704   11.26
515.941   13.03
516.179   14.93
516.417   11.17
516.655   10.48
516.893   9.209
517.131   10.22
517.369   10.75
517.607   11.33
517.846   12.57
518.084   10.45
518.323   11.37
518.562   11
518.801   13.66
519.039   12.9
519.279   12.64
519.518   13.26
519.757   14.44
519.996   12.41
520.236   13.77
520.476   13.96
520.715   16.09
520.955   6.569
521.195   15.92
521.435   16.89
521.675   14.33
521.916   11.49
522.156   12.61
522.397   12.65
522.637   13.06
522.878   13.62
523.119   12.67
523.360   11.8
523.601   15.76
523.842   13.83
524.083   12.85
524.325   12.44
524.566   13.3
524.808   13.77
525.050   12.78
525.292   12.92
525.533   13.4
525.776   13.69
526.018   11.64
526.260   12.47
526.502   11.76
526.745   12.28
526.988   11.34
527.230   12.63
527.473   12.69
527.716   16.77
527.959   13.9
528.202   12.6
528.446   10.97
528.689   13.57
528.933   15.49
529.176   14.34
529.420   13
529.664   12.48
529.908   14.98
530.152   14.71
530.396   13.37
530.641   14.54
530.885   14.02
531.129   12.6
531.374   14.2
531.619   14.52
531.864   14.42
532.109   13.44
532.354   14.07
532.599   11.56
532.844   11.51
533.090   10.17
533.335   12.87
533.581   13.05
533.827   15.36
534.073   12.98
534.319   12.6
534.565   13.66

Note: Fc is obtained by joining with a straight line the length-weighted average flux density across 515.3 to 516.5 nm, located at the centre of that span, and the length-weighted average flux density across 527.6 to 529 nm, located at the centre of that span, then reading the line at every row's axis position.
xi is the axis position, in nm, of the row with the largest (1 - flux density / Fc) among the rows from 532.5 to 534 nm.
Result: 533.090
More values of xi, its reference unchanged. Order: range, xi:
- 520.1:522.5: 520.955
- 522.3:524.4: 523.360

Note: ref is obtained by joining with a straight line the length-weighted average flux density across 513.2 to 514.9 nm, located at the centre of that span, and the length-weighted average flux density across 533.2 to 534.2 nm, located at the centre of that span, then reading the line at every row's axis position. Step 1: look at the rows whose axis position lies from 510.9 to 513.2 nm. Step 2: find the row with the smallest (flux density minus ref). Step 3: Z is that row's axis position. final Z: 513.098 nm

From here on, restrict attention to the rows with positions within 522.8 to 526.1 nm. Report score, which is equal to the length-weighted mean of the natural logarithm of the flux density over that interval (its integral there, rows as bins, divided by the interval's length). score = 2.58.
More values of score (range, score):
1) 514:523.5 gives 2.51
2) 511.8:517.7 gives 2.50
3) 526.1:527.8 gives 2.54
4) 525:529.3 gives 2.57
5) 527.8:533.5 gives 2.59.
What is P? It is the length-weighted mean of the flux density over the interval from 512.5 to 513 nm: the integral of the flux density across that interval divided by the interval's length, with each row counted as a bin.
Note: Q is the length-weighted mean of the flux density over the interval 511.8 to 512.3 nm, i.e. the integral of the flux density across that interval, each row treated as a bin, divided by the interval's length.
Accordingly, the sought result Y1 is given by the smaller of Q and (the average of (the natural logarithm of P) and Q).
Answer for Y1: 8.4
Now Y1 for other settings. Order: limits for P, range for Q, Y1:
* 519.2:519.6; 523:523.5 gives 7.5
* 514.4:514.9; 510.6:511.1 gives 8.0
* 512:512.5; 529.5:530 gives 8.1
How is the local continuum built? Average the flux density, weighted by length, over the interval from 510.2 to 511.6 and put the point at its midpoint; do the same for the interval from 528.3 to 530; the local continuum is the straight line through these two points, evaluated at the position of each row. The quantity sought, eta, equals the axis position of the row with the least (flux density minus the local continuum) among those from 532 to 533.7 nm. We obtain 533.090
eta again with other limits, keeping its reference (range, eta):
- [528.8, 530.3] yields 529.664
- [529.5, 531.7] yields 529.664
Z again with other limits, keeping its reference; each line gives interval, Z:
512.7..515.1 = 513.098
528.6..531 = 529.664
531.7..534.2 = 533.090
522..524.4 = 523.360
